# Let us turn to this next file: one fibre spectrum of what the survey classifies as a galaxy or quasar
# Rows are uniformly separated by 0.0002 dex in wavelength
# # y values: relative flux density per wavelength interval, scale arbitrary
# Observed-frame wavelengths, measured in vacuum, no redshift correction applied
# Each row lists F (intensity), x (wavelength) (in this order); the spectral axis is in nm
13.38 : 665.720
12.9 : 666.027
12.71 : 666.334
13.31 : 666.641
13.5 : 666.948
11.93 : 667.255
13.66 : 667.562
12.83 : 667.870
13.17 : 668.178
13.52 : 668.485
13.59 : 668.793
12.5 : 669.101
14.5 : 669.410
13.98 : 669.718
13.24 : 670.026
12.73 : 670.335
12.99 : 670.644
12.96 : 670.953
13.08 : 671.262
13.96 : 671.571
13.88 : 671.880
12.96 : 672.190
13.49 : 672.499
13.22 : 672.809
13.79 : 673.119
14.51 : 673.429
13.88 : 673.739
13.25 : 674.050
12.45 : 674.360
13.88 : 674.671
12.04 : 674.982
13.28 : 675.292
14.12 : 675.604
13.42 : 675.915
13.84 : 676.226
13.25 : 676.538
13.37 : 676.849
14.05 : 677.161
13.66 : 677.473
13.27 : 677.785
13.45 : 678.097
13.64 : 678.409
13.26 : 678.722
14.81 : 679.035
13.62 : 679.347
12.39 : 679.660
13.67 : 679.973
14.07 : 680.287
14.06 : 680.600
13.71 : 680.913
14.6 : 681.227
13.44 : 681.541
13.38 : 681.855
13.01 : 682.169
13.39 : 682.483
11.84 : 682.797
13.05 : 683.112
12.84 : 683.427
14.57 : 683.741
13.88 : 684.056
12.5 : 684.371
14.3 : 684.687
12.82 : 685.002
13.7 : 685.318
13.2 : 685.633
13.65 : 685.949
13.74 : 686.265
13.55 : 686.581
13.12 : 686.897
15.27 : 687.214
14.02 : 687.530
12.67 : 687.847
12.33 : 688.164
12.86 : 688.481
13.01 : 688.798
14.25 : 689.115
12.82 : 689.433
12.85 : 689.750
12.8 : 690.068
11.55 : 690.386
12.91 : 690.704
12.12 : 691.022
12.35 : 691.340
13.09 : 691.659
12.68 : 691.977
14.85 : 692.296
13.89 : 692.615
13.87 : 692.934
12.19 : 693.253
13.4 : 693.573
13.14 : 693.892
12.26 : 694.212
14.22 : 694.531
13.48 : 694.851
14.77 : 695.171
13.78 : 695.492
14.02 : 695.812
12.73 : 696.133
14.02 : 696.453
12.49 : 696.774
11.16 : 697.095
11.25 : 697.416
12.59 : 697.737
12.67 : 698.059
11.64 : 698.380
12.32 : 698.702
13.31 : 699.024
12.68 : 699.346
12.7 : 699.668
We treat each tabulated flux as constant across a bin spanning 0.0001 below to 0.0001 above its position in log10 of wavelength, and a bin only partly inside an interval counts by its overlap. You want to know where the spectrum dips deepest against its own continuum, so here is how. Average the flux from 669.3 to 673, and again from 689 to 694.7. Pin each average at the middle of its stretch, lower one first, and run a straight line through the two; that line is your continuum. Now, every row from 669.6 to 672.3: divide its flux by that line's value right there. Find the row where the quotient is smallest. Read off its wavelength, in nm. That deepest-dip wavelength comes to 670.335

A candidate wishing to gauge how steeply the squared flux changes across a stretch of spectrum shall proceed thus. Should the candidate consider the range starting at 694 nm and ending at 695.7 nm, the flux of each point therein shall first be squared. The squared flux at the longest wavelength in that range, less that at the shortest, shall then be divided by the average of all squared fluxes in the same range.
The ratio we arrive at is 0.21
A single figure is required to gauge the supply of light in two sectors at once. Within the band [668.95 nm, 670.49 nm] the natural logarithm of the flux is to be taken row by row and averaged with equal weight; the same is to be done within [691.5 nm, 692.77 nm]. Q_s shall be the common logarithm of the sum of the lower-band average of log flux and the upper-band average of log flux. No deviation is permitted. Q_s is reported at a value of 0.716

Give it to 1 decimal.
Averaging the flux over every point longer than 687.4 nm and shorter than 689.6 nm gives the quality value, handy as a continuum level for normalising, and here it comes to 13.1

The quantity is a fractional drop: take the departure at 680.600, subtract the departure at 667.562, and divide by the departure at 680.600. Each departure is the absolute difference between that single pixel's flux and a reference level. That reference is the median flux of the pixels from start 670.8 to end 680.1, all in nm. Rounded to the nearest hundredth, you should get 0.68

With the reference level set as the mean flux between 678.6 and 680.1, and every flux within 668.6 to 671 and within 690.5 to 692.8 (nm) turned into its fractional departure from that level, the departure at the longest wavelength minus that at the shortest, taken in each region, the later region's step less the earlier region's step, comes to 0.12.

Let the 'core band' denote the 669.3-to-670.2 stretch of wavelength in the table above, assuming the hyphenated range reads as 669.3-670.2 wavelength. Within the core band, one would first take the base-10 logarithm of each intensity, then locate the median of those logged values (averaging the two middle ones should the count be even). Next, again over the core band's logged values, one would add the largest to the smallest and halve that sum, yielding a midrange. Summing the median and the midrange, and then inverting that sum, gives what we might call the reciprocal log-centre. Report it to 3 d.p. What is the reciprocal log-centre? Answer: 0.437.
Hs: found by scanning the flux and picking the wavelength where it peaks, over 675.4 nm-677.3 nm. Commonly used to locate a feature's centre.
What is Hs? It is 675.604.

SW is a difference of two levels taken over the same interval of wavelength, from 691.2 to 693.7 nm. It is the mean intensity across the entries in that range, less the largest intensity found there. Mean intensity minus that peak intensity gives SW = -1.56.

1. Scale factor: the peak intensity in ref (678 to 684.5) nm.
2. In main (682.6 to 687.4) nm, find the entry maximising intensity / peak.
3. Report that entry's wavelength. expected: 687.214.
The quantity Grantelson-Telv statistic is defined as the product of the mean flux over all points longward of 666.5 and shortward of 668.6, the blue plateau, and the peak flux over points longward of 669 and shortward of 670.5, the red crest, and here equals 190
